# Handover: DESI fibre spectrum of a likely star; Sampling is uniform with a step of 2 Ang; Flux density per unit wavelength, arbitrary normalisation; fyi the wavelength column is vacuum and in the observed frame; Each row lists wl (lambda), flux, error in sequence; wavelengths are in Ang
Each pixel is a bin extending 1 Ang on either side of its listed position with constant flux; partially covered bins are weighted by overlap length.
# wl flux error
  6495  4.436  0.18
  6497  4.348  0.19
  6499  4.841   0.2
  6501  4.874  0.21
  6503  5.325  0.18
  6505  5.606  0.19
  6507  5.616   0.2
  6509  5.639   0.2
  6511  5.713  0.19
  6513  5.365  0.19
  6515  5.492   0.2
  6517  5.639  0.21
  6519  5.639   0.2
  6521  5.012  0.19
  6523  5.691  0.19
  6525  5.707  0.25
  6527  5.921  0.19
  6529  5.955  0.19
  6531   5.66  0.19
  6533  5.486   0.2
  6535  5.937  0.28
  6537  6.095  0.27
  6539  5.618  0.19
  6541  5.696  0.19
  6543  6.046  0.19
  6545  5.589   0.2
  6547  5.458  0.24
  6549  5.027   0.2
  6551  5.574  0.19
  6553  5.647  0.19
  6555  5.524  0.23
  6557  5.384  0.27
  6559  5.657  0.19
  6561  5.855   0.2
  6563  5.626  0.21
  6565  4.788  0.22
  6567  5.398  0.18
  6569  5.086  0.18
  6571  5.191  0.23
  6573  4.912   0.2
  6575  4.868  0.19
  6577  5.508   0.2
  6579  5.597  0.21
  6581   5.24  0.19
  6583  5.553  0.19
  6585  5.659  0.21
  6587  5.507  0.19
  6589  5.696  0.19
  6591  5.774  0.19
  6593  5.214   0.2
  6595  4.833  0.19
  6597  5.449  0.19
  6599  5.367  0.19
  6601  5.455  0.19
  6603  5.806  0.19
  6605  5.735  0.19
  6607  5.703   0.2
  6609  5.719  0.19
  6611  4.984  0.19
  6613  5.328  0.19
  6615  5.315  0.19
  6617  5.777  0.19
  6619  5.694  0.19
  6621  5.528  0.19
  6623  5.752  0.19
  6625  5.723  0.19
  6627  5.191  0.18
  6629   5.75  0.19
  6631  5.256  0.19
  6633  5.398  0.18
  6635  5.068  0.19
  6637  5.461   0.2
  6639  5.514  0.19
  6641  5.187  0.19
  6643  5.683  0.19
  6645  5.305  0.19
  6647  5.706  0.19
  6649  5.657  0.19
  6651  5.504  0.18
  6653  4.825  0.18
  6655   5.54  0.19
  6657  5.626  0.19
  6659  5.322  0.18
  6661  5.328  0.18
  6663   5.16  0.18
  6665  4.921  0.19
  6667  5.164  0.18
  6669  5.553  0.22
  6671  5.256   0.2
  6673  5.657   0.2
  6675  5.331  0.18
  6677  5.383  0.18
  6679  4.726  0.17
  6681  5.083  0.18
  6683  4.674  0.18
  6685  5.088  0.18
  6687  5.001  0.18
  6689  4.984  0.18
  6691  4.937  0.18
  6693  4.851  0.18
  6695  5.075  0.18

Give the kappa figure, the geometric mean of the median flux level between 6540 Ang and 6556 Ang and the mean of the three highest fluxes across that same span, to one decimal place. 5.7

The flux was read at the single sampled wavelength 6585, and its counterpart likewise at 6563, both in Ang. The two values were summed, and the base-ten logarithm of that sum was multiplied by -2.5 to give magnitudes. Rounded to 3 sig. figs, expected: -2.63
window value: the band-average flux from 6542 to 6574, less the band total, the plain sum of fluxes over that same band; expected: -81.3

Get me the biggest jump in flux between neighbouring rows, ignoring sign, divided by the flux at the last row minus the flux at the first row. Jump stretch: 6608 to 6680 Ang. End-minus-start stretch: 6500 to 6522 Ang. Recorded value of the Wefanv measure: 5.3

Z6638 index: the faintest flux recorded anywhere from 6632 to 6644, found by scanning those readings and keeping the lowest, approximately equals 5.068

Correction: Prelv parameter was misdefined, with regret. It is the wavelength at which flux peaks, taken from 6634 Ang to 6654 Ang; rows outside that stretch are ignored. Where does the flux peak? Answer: 6647 Ang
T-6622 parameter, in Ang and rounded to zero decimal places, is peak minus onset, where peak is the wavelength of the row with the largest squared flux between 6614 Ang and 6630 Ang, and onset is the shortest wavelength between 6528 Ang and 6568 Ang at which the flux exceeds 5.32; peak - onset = 88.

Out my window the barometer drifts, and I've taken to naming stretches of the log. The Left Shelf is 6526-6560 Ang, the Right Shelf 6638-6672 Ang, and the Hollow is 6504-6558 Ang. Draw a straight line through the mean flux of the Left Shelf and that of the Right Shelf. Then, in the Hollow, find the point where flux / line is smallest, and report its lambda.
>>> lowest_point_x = 6521 Ang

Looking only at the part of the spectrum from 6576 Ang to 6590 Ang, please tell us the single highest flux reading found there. 5.696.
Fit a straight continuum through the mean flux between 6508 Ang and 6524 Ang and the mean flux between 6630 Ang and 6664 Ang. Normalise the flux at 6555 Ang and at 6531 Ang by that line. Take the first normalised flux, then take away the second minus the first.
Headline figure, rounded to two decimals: 0.99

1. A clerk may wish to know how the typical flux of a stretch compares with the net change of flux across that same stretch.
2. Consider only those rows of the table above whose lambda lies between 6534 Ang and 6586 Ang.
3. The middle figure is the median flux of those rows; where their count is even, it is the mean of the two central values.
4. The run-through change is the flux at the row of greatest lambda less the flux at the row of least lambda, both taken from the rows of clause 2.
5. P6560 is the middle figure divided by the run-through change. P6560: -20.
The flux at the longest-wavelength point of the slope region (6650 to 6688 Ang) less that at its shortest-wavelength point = -0.5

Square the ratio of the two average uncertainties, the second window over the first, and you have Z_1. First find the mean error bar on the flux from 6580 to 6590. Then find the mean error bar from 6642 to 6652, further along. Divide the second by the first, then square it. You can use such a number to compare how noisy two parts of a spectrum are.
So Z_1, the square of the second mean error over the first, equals 0.94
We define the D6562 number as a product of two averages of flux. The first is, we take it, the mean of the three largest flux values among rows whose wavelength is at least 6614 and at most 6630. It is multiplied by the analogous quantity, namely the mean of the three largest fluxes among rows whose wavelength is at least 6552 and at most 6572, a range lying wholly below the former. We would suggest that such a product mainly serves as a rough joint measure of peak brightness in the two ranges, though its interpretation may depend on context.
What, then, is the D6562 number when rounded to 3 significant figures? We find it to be 32.9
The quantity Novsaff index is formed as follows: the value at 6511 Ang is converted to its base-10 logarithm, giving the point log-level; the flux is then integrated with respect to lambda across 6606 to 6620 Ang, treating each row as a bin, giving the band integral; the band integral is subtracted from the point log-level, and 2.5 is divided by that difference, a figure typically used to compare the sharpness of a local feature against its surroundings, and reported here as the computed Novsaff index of -0.033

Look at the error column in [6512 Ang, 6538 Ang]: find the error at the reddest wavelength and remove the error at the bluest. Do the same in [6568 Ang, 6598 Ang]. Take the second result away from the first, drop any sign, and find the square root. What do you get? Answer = 0.26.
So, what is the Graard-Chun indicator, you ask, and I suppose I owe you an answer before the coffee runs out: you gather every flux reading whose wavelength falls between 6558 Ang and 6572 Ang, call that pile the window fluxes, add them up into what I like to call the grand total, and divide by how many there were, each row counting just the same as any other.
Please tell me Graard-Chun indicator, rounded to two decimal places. 5.37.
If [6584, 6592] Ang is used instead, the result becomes 5.66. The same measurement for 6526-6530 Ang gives 5.94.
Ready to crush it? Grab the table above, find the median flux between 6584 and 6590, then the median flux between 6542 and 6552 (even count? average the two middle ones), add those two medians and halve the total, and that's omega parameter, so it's 5.62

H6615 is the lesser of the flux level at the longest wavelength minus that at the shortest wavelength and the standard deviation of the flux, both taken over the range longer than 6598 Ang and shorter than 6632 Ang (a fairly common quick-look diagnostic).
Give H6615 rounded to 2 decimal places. -0.11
